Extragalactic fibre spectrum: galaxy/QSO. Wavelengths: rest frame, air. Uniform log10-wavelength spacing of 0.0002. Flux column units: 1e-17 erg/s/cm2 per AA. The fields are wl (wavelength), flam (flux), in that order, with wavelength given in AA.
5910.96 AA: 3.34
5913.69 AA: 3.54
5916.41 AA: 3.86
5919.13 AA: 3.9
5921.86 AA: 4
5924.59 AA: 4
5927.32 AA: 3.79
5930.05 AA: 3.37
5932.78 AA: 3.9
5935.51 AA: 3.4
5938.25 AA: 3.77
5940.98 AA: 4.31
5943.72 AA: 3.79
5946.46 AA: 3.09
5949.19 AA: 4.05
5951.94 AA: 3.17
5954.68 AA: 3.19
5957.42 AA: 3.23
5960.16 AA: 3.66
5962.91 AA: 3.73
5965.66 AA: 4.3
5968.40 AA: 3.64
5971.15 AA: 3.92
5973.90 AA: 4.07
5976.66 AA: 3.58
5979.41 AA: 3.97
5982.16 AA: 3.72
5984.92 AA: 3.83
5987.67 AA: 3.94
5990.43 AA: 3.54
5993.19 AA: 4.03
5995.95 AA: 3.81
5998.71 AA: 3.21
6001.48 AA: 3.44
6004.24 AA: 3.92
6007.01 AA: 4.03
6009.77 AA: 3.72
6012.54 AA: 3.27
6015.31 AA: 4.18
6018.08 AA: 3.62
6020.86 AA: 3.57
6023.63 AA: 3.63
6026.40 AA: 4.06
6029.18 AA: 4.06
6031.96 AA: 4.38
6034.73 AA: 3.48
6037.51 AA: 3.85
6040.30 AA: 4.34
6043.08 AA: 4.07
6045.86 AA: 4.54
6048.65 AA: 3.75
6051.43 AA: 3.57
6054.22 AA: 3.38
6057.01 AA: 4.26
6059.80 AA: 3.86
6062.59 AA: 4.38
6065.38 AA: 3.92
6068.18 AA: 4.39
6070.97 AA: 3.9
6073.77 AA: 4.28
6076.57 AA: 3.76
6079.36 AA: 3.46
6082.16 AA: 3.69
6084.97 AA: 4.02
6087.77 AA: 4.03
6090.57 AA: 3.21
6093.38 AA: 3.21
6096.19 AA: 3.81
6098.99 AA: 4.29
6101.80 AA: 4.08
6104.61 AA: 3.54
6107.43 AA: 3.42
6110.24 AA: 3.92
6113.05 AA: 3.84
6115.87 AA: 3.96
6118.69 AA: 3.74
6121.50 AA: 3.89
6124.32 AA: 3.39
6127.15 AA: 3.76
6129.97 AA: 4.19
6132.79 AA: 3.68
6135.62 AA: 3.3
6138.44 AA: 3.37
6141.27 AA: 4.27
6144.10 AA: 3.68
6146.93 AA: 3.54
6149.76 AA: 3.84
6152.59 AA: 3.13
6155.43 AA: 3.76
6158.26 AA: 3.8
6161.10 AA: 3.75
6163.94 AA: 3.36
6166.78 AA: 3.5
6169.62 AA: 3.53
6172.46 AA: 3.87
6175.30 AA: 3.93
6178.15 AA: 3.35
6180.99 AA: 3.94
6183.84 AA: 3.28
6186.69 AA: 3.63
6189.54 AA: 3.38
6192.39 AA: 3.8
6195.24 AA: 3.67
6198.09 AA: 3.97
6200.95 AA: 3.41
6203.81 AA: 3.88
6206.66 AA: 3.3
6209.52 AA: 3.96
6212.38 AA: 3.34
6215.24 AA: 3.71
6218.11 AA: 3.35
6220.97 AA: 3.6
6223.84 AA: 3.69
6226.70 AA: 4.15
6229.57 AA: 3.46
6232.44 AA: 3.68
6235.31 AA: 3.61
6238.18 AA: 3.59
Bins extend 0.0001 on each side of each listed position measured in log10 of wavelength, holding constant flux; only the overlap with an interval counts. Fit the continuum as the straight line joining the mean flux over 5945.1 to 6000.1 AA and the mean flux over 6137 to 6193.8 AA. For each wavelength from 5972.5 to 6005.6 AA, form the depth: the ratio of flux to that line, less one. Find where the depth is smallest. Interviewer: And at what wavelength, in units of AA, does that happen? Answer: 5998.71 AA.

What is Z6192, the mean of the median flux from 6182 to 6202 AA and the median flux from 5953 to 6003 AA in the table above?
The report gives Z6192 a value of 3.68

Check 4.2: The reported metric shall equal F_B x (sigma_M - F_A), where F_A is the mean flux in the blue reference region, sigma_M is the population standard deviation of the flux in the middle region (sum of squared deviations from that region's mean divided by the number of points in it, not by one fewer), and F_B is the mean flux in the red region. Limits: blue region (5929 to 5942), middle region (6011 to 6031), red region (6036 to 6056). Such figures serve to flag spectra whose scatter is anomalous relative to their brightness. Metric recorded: -13.5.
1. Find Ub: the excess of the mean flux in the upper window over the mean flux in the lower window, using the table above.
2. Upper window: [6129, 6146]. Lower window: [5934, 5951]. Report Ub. 0.01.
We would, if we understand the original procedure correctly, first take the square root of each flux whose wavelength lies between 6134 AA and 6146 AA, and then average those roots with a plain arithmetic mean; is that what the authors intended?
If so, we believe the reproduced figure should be 1.91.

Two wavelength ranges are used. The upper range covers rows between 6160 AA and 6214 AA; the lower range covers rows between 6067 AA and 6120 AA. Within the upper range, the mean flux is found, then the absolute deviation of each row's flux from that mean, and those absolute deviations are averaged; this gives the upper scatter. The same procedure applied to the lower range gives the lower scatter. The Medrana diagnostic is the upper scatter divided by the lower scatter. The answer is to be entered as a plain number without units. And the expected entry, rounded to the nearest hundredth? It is 0.86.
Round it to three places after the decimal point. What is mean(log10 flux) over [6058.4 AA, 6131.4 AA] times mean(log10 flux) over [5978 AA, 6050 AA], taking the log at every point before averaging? 0.340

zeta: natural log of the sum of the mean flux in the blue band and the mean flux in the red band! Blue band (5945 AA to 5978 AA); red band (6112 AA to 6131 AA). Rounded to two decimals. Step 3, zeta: 2.01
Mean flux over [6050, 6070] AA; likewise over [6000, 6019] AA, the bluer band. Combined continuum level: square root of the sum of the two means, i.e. 2.78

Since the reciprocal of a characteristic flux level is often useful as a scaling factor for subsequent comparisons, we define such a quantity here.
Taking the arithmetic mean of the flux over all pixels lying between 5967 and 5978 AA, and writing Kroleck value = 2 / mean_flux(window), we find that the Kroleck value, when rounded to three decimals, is 0.526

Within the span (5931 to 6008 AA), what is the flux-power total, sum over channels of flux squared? 391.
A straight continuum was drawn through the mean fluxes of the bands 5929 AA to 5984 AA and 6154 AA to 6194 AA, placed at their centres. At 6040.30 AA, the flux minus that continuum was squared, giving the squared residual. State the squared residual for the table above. 0.45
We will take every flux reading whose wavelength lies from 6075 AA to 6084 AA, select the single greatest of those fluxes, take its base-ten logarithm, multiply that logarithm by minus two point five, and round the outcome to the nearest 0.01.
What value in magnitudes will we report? -1.44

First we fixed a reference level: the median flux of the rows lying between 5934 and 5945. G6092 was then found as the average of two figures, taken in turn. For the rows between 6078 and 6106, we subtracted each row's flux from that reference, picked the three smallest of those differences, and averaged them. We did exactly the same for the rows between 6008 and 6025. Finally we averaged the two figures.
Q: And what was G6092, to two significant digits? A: -0.21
